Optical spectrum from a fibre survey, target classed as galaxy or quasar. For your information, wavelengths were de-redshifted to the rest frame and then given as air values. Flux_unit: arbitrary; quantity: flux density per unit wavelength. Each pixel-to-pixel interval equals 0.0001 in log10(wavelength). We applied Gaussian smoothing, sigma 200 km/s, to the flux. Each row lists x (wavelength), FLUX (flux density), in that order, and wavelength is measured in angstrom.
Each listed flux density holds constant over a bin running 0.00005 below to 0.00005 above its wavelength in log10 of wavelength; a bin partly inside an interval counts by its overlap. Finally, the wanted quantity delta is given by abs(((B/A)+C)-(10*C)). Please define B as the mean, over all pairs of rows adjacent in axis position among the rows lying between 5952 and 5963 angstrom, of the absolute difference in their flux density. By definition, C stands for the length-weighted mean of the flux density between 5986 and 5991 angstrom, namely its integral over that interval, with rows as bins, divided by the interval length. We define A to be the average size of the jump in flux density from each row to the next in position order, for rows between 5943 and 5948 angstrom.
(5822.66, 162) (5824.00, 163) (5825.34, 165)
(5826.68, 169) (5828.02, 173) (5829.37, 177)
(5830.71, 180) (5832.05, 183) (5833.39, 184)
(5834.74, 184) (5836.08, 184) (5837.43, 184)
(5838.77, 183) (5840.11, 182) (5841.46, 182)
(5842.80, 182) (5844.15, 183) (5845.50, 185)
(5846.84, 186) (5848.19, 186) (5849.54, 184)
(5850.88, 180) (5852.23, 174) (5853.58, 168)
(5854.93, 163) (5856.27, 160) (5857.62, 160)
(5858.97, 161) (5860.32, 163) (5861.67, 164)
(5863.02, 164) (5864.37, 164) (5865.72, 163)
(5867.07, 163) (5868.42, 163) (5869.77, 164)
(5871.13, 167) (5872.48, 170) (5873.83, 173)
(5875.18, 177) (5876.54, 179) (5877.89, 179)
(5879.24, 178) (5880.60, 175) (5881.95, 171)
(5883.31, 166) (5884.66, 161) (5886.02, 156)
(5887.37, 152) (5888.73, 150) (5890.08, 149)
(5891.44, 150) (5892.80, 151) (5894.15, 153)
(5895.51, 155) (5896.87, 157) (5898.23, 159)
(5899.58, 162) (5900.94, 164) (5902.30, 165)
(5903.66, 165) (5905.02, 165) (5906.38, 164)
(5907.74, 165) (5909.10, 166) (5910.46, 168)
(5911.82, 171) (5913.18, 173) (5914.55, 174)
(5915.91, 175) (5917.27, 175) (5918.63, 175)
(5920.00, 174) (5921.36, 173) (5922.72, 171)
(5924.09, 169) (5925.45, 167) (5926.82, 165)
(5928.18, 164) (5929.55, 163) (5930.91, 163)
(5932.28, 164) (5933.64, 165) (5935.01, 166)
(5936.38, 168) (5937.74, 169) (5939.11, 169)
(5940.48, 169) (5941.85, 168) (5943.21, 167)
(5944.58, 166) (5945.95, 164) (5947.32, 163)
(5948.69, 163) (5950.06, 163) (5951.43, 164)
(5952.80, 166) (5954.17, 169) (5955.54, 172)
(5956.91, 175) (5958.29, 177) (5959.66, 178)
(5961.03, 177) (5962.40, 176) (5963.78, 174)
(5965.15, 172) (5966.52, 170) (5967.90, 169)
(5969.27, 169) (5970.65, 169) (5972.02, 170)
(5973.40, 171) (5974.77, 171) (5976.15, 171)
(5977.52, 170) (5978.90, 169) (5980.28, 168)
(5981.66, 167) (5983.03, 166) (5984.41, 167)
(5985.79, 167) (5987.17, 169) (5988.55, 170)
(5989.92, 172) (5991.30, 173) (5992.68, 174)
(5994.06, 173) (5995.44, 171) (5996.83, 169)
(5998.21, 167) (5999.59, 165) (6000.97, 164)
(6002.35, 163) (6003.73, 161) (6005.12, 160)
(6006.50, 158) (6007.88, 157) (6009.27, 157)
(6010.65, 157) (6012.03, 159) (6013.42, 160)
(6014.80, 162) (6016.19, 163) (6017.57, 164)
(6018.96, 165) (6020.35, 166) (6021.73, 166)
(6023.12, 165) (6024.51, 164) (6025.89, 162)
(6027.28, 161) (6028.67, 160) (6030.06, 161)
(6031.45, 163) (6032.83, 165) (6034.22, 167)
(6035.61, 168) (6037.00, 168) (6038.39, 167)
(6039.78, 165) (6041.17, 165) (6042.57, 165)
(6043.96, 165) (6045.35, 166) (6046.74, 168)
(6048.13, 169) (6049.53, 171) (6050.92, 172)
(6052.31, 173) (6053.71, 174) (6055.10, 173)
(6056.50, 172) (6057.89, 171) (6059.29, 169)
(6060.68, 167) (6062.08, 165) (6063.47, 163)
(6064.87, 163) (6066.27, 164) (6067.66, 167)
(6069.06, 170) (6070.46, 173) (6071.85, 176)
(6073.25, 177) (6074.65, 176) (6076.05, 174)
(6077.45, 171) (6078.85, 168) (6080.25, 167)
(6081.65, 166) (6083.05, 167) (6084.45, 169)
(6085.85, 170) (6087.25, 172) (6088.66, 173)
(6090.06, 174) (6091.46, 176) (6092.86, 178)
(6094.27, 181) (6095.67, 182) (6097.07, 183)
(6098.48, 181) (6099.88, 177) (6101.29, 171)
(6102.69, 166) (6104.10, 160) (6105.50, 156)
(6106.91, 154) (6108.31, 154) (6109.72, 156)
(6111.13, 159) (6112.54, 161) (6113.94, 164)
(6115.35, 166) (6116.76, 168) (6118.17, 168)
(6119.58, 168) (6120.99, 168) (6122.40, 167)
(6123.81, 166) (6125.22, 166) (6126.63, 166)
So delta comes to 1532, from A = 1.33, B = 2.00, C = 170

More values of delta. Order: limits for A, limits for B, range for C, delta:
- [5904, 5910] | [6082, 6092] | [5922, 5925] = 1528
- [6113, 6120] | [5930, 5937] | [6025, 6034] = 1461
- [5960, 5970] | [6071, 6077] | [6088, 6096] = 1594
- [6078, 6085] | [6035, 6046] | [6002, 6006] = 1448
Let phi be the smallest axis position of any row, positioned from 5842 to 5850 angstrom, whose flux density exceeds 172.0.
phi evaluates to 5842.80 angstrom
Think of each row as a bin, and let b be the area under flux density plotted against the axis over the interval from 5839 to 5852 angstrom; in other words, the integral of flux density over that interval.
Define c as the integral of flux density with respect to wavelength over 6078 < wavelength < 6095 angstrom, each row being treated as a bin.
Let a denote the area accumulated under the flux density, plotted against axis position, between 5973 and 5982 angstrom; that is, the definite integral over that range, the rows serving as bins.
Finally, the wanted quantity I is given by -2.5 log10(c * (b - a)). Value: -16.0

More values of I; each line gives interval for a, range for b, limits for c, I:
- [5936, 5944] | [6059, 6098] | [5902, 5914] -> -17.6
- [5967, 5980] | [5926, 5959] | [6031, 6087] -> -18.7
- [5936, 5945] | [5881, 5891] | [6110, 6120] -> -12.6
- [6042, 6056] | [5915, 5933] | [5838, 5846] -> -15.0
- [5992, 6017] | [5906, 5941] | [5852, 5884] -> -17.5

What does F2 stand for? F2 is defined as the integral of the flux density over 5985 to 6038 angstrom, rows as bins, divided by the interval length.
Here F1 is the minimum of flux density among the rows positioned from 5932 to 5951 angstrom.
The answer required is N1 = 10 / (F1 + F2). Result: 0.0305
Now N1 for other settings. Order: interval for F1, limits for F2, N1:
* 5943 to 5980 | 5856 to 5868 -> 0.0307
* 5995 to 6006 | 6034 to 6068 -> 0.0305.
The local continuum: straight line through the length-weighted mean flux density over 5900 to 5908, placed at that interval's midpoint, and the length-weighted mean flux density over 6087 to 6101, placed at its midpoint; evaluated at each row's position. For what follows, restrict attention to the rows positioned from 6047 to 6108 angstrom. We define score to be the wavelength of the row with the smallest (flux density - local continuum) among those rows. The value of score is 6106.91 angstrom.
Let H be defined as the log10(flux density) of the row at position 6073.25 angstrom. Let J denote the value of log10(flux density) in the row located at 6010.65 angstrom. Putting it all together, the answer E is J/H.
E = 0.98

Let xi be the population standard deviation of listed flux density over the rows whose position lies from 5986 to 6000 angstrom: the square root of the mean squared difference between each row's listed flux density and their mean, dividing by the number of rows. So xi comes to 2.7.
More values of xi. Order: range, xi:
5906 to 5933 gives 4.4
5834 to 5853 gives 2.9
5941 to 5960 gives 5.1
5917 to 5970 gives 4.5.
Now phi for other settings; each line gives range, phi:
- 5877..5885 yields 5877.89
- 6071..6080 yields 6071.85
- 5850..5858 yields 5850.88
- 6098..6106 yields 6098.48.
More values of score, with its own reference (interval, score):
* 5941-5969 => 5950.06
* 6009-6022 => 6010.65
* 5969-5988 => 5983.03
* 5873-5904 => 5890.08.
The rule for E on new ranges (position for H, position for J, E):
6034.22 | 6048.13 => 1.00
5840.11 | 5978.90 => 0.99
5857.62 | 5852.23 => 1.02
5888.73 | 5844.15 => 1.04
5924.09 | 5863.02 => 0.99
